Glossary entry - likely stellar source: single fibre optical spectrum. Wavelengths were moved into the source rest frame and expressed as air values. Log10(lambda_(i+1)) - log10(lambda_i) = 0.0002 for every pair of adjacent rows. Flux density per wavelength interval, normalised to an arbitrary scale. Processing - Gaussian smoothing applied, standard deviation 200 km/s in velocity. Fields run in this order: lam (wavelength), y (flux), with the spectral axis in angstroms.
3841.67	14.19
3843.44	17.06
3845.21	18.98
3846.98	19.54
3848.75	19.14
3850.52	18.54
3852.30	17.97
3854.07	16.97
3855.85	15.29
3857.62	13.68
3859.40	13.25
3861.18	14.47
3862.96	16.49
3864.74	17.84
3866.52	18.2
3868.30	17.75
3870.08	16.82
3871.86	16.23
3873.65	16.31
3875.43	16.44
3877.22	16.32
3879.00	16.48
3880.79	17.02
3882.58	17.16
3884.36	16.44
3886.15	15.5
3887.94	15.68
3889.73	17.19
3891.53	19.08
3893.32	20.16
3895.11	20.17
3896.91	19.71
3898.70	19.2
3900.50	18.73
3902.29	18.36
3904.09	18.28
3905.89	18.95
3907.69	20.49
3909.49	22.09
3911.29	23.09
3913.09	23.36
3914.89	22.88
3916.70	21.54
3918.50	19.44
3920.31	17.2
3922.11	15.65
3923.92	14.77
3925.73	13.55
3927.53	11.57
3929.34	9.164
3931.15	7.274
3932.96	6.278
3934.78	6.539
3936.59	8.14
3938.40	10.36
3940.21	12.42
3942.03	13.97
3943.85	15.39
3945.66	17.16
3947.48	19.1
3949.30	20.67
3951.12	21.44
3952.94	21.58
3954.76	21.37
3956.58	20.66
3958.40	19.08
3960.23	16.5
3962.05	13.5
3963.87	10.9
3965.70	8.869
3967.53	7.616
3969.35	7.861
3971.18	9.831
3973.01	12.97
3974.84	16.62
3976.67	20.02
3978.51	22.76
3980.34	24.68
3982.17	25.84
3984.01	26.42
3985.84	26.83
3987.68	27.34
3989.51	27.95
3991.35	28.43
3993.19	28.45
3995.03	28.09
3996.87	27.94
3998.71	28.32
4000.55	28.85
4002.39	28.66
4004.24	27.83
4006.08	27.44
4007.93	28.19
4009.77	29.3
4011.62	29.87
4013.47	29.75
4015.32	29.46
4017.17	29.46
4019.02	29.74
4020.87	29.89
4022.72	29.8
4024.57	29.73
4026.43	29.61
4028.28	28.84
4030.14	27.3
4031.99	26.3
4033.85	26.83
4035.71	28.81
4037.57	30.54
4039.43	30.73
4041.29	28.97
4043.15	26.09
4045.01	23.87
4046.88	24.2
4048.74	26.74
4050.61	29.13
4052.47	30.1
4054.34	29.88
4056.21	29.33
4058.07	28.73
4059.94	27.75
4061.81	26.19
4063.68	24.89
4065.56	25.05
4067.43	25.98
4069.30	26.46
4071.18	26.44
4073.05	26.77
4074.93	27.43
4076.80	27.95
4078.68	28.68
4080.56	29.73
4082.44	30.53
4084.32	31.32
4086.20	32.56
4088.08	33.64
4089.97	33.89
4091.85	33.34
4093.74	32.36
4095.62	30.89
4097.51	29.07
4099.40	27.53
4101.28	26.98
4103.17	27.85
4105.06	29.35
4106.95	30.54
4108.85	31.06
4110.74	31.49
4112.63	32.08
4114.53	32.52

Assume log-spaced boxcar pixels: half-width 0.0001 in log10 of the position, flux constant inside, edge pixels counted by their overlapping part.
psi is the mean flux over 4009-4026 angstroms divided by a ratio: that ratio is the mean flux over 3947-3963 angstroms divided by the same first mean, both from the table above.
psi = 46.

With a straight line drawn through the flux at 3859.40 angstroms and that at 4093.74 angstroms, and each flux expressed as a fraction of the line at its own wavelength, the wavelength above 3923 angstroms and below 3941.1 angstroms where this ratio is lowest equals 3932.96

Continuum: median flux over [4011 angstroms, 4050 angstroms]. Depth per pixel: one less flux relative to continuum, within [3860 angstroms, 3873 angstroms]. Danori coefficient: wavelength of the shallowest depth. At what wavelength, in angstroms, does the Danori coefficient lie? 3866.52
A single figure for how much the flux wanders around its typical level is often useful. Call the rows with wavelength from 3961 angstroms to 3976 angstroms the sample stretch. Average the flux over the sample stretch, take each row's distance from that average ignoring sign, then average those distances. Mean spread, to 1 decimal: 2.5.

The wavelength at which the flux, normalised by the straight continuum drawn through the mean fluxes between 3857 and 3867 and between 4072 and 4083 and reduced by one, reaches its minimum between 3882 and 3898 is 3886.15 angstroms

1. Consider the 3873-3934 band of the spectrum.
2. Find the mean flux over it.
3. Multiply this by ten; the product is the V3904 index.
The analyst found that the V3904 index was 172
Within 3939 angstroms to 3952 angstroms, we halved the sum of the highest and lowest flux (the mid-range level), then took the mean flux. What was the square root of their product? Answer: 17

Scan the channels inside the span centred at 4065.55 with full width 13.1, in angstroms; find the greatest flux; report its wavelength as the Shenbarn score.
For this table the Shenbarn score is 4059.94 angstroms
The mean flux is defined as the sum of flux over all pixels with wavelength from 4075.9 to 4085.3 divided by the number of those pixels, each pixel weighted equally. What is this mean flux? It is 30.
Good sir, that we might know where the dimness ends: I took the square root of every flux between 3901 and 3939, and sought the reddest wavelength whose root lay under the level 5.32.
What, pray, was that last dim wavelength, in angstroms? 3938.40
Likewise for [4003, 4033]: 4031.99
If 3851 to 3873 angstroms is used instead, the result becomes 3871.86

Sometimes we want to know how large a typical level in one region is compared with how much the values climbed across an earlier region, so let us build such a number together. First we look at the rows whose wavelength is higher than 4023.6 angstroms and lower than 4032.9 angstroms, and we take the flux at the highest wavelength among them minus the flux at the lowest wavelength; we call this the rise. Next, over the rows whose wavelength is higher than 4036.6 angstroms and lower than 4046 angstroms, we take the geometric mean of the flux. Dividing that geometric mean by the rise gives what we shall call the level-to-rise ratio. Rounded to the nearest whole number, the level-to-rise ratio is -8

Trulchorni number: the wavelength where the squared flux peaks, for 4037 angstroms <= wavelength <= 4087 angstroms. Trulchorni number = 4086.20 angstroms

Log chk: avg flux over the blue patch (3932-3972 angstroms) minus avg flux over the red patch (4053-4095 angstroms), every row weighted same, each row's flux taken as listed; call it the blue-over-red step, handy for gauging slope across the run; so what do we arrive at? -15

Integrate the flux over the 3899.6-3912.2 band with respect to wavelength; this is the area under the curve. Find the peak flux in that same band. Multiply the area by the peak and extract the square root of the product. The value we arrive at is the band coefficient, 76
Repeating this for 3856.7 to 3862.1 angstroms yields 33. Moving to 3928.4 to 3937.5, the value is 25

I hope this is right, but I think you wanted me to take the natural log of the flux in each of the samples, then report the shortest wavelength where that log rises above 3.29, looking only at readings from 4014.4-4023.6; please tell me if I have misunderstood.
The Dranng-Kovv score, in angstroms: 4015.32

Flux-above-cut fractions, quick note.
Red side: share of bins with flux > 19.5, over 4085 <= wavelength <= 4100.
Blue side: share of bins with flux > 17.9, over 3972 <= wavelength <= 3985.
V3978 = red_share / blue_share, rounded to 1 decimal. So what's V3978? 1.4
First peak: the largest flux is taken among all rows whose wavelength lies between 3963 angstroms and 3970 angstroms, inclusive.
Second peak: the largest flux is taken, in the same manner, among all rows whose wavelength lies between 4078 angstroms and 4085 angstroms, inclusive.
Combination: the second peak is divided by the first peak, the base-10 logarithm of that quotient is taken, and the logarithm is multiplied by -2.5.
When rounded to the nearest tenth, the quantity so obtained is -1.1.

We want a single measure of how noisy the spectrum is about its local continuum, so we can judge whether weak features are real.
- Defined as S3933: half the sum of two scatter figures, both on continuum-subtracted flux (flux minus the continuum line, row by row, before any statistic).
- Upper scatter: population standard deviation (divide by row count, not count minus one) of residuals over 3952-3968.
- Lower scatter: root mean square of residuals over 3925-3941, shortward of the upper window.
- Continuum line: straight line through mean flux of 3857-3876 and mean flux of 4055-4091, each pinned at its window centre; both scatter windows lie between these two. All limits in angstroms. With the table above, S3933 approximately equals 8.2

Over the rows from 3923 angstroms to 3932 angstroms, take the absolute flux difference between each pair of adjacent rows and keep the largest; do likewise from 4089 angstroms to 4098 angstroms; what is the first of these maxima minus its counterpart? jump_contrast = 0.6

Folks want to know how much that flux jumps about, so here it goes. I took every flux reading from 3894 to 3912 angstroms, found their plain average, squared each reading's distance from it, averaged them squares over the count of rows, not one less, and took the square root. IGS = 1.5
